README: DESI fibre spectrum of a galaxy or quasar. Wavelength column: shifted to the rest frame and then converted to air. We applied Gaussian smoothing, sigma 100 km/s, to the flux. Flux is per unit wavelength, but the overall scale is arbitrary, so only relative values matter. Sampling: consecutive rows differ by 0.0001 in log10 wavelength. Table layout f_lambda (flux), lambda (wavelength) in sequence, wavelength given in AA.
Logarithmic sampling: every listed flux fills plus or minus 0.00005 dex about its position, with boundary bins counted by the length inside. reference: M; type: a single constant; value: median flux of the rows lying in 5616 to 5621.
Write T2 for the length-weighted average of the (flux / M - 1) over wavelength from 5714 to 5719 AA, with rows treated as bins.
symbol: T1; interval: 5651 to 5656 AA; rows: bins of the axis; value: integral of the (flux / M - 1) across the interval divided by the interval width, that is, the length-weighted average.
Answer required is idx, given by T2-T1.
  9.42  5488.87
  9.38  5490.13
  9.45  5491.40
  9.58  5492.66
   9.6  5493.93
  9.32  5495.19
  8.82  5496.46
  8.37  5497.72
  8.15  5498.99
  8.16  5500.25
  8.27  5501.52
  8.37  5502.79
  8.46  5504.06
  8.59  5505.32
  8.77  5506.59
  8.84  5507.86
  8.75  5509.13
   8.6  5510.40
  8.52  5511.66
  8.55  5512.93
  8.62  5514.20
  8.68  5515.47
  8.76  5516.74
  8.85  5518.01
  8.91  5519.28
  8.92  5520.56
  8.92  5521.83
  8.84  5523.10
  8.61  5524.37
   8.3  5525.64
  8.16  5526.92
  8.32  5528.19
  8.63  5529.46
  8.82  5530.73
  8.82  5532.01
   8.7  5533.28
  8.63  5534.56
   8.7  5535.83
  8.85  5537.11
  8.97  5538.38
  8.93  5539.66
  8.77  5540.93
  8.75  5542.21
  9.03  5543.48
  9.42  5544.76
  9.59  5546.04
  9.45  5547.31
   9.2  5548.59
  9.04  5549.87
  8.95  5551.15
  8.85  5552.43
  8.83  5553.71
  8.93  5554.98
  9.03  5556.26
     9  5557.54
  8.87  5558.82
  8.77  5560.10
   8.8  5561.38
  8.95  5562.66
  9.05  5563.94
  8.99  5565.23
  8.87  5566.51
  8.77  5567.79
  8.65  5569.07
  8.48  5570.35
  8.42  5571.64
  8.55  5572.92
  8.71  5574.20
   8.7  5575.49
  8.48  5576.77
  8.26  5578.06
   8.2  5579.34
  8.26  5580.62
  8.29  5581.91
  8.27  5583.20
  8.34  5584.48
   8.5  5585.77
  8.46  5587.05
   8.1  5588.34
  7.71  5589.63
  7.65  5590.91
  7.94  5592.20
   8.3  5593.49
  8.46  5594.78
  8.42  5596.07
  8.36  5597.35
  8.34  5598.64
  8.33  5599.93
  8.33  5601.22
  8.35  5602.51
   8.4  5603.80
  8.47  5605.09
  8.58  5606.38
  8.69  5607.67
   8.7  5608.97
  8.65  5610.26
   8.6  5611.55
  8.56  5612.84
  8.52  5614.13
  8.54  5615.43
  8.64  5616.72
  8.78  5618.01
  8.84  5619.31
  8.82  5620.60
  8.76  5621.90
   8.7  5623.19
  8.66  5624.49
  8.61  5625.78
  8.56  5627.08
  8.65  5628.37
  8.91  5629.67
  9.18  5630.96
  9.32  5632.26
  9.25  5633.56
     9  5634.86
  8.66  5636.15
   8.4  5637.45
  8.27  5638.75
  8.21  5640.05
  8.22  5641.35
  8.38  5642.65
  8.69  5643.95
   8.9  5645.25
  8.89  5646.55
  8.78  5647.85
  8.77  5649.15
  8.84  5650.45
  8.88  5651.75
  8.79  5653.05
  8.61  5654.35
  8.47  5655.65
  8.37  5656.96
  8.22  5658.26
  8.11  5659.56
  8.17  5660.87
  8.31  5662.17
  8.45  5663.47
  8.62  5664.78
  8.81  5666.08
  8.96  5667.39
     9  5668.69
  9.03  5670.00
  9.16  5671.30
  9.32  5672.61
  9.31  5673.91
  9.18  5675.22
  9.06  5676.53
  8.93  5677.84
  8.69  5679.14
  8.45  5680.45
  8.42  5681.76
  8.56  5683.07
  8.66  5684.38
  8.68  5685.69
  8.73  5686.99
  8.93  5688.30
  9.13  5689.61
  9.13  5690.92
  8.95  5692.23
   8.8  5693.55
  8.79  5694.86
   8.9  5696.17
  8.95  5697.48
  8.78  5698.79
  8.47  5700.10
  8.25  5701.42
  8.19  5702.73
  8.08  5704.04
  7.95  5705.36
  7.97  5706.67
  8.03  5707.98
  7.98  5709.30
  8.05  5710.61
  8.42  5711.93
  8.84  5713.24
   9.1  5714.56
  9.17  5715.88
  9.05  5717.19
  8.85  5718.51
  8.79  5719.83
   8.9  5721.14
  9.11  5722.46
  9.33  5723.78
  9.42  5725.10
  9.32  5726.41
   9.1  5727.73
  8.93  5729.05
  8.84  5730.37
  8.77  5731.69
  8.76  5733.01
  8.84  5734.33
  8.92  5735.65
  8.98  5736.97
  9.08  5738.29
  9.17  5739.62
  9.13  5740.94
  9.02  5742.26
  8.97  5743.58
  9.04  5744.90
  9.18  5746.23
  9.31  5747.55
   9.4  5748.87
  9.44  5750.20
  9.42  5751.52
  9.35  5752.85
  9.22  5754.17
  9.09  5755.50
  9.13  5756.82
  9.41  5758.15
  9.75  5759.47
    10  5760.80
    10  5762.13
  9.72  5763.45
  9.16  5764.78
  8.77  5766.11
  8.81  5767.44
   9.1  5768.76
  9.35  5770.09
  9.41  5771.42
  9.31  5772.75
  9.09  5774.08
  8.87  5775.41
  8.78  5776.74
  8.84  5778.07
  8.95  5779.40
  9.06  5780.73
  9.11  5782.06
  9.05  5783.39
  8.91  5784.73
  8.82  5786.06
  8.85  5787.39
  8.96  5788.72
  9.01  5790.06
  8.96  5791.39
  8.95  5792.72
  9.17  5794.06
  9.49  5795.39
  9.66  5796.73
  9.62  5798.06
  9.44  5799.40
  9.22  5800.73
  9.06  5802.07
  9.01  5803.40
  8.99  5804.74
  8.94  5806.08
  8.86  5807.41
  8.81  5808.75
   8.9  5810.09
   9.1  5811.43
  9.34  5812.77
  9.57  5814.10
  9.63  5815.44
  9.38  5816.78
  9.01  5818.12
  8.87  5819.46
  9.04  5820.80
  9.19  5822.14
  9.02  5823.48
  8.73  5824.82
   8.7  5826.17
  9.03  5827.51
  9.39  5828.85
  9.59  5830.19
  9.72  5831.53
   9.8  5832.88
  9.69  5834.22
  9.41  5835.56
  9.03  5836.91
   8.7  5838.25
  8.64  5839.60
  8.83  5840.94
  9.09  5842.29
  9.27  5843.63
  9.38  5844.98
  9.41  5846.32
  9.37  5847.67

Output 0.04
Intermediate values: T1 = -0.011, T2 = 0.03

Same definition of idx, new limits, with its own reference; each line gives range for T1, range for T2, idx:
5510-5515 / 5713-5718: 0.05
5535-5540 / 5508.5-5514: -0.03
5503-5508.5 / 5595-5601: -0.03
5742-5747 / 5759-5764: 0.09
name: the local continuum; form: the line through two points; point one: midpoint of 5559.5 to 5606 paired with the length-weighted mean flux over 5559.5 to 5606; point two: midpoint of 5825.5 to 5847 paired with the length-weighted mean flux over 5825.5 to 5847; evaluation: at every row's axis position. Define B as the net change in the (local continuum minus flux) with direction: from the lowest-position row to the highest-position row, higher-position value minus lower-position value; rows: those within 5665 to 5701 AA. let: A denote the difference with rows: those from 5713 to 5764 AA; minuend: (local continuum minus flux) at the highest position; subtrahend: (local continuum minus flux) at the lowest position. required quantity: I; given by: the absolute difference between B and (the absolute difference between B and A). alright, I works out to 0.72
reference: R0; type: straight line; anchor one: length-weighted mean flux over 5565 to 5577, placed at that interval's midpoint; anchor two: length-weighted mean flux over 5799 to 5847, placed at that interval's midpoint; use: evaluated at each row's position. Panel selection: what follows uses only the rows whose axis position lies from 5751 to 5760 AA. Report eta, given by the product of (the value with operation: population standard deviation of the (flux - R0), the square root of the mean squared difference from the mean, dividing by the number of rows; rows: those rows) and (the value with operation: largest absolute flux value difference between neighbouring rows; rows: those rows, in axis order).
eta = 0.07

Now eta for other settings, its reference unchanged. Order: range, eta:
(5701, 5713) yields 0.05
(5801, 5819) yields 0.09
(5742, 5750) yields 0.02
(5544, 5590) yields 0.16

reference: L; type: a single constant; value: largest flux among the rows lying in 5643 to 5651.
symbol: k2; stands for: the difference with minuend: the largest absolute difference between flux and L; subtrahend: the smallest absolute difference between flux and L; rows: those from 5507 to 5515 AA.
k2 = 0.32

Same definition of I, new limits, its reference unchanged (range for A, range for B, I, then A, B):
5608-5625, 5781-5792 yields 0.09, 0.1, 0.2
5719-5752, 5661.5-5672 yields 1.11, -0.5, -0.8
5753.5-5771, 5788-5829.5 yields 0.53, -0.1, -0.3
